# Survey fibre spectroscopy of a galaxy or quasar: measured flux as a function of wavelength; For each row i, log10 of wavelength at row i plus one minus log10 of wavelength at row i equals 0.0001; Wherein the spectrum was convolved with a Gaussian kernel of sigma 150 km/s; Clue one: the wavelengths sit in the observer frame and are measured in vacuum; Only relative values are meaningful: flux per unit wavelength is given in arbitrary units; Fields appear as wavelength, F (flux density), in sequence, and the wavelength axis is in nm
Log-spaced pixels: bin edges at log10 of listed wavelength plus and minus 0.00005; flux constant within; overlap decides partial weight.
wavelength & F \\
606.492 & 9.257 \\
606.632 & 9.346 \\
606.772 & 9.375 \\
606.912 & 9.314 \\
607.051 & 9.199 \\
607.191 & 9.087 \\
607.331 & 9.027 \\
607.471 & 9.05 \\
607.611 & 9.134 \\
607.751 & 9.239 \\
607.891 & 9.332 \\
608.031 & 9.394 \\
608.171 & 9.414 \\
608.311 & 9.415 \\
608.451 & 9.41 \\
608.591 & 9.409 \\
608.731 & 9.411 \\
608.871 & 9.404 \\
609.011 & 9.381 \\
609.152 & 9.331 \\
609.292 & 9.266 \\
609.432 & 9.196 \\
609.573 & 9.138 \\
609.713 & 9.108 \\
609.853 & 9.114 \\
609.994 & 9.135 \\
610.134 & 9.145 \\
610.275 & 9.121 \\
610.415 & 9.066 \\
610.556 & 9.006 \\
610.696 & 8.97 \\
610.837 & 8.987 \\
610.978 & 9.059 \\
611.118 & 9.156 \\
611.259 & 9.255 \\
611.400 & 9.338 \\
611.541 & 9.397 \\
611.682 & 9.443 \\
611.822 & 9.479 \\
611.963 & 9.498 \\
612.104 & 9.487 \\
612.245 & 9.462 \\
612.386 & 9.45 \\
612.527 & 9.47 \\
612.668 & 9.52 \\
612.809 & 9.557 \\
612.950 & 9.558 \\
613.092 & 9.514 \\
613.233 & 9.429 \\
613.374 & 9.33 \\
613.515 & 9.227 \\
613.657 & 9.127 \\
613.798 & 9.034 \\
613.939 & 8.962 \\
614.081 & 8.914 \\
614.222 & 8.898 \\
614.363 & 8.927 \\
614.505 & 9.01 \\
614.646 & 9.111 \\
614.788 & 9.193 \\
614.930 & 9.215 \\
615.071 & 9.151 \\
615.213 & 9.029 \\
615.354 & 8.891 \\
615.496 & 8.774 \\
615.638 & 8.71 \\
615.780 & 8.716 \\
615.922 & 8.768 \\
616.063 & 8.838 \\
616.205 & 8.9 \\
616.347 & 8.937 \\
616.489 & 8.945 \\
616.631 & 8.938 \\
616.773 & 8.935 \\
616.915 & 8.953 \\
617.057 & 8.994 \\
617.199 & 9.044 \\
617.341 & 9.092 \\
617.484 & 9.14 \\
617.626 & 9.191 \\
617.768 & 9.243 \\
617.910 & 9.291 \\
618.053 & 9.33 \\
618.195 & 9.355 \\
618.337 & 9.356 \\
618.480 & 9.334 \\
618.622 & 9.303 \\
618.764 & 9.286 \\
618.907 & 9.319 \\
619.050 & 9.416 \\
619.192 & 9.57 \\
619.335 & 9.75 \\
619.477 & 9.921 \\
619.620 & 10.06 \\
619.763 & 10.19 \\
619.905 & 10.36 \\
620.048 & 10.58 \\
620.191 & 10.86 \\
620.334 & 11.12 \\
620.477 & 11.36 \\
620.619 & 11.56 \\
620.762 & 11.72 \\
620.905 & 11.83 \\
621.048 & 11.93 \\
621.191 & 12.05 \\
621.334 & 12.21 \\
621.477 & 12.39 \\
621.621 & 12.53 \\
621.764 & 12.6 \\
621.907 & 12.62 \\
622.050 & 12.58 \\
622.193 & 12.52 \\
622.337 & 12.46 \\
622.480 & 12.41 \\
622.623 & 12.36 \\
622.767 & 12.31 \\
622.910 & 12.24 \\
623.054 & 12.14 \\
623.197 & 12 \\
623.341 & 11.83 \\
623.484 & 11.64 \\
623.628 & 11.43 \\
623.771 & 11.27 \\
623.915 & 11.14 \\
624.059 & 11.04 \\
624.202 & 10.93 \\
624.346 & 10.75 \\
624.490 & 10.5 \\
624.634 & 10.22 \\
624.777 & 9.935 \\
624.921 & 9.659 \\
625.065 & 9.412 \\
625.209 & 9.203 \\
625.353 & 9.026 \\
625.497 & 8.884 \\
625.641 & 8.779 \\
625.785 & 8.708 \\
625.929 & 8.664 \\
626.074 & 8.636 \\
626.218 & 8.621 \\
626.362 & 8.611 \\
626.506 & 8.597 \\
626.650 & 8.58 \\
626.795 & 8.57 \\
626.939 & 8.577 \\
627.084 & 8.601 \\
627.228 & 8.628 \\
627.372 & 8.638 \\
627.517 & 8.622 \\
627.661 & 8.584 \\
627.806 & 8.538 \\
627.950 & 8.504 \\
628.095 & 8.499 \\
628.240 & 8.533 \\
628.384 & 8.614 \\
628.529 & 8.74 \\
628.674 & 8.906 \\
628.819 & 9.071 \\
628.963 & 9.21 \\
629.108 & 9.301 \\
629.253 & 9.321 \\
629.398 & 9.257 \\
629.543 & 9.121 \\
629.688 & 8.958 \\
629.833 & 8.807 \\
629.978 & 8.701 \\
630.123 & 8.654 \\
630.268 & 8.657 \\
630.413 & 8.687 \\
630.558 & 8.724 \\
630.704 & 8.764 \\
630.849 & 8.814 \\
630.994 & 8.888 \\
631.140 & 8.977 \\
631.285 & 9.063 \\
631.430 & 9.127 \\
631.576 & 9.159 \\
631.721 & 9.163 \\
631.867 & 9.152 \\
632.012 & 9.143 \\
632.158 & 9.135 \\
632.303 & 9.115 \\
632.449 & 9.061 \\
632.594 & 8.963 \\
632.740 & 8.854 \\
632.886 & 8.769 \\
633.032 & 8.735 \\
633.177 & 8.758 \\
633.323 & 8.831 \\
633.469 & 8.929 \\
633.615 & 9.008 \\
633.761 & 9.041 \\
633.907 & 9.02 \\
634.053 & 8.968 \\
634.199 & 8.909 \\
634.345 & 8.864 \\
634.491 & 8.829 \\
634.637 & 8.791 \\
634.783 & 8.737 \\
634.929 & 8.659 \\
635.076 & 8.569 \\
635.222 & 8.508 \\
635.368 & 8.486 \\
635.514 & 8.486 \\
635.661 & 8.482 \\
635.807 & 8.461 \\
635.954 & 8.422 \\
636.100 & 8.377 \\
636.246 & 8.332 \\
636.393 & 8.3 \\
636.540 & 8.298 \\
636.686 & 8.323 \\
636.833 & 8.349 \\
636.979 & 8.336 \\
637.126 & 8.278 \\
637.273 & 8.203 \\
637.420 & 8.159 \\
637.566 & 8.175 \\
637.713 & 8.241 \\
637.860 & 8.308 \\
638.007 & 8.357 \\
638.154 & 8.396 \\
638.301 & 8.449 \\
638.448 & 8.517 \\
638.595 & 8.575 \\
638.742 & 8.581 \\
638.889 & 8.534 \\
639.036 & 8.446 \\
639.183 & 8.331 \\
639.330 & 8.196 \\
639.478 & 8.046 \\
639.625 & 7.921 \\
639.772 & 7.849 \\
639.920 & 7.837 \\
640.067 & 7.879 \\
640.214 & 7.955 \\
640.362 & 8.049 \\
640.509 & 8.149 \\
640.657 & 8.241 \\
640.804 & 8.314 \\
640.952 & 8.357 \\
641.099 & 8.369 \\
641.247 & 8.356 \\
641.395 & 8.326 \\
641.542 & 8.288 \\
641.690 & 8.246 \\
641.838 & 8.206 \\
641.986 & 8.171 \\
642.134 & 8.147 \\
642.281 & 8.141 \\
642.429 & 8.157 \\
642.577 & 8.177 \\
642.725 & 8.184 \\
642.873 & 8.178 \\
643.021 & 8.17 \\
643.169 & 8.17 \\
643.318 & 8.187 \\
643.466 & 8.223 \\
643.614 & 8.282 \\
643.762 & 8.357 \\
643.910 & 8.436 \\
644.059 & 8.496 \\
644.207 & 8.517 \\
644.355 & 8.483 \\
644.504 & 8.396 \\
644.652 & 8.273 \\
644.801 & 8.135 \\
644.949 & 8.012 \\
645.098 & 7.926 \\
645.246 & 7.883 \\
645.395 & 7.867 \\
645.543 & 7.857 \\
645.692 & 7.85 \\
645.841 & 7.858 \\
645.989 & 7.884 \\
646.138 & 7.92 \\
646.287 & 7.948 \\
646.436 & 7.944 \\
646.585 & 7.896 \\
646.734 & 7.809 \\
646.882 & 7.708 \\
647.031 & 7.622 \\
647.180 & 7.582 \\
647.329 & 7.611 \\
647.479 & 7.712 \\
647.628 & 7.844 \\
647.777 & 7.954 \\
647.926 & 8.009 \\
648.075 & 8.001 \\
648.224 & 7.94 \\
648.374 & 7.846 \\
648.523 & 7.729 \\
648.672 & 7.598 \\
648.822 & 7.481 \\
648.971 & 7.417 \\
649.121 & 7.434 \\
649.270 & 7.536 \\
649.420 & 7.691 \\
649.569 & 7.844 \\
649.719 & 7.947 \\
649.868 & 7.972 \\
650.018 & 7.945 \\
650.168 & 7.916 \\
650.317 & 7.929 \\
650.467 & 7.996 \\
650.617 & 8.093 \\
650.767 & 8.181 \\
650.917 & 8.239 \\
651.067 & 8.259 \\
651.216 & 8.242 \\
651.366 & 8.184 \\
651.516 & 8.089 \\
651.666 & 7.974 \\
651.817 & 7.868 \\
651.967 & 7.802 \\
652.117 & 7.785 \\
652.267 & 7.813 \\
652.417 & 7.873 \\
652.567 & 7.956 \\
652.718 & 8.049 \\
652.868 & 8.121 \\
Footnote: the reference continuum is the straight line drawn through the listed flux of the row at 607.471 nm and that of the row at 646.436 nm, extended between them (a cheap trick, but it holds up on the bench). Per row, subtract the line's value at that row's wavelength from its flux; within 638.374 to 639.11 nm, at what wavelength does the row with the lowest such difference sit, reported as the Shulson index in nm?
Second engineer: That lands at 639.036 nm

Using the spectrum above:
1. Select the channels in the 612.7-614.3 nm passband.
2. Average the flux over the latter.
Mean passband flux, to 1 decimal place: 9.2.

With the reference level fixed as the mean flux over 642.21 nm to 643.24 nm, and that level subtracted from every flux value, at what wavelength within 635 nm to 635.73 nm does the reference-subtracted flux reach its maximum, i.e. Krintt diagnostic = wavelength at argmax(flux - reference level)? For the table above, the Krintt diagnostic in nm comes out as 635.076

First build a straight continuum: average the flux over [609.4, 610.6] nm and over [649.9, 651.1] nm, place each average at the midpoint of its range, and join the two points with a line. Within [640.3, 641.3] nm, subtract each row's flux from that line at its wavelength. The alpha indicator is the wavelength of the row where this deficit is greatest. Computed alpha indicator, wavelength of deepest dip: 640.362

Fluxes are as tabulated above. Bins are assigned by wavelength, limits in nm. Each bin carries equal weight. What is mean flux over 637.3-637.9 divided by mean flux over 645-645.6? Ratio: 1.04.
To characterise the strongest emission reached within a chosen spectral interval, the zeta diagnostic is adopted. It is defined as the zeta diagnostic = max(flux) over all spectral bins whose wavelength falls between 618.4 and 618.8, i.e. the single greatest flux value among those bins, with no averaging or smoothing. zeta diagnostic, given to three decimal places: 9.334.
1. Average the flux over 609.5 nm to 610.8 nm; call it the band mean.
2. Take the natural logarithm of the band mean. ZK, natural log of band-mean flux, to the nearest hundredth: 2.21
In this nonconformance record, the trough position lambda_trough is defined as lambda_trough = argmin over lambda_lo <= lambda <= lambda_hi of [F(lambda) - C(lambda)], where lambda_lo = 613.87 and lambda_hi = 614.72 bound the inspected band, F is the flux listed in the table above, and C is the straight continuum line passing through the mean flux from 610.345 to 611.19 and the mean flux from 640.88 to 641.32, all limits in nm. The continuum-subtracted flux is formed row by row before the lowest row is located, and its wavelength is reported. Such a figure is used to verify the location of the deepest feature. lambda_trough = 614.222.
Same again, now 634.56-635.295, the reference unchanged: 635.222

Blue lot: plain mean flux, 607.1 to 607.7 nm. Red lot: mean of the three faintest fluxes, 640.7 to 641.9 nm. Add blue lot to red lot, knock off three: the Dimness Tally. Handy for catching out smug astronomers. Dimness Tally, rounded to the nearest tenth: 14.3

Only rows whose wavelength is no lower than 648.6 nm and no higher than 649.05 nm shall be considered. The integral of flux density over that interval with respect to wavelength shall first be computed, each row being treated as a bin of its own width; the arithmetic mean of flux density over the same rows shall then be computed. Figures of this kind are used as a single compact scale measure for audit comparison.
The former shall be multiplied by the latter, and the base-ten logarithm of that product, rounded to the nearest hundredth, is 1.40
